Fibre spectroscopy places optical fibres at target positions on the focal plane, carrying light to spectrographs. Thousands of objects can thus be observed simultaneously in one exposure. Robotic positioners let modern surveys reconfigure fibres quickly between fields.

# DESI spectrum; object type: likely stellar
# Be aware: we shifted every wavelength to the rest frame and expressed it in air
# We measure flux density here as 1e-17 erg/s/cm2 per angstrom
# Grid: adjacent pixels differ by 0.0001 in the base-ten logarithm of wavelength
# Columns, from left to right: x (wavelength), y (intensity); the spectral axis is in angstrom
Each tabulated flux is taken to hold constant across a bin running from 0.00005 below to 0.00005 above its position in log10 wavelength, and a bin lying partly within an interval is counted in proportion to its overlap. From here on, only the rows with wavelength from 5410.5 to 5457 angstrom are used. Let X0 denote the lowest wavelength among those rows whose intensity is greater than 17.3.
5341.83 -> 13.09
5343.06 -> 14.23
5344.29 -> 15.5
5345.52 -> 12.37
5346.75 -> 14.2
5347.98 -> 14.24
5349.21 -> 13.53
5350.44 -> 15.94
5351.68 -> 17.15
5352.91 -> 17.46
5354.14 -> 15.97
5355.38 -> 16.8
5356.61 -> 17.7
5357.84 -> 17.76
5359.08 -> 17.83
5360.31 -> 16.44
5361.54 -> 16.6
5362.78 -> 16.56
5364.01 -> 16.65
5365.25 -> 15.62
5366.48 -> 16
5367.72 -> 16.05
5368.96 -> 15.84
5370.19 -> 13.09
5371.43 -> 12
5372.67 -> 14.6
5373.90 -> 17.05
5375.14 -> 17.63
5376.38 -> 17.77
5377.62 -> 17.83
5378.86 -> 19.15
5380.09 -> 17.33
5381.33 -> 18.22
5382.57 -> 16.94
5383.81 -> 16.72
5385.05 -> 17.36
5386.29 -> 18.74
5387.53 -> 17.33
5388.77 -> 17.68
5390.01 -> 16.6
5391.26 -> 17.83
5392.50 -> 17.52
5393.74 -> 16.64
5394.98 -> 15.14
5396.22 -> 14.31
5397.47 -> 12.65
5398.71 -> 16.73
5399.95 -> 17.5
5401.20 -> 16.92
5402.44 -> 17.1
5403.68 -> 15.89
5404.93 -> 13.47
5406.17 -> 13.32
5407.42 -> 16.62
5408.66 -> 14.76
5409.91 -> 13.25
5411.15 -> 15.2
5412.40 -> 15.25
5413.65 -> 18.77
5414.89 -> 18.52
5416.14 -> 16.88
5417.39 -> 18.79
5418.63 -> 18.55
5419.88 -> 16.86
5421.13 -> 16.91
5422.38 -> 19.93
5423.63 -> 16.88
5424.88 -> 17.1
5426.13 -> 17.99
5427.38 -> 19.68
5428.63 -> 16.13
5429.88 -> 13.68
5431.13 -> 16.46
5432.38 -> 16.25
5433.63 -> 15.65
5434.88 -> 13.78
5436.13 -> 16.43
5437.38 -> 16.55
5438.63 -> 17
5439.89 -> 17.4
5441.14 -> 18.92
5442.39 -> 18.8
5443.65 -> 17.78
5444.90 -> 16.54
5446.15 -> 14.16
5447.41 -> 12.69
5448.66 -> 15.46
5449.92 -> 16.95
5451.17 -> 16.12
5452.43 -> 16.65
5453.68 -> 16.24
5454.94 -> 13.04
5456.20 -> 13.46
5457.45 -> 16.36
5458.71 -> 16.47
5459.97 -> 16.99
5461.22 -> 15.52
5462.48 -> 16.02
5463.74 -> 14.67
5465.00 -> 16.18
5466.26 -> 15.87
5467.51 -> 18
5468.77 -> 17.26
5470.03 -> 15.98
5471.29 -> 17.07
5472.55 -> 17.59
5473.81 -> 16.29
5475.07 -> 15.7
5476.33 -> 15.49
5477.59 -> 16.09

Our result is 5413.65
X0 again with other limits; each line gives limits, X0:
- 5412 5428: 5413.65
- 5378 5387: 5378.86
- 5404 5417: 5413.65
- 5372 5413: 5375.14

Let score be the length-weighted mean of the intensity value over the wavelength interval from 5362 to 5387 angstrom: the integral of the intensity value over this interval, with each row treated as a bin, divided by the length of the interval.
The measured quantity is 16.56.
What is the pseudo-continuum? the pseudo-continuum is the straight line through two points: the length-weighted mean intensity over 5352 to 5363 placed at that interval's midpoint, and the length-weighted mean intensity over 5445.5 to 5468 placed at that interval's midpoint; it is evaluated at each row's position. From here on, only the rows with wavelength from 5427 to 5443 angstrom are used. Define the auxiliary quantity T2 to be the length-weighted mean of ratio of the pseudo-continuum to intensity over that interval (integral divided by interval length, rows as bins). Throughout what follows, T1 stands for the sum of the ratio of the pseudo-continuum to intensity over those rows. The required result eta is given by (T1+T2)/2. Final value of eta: 6.76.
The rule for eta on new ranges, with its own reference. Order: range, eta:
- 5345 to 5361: 7.60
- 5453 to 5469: 6.91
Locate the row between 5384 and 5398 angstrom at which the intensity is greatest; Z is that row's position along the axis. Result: 5386.29 angstrom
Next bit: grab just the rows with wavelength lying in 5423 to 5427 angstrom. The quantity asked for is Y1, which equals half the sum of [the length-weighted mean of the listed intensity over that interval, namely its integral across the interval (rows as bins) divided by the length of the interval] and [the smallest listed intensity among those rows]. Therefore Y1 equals 17.2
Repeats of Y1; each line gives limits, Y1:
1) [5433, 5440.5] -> 15.0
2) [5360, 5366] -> 16.0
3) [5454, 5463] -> 14.2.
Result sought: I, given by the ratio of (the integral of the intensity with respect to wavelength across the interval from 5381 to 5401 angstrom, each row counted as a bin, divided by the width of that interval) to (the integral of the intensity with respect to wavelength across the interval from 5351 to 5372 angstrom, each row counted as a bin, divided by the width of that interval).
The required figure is 1.03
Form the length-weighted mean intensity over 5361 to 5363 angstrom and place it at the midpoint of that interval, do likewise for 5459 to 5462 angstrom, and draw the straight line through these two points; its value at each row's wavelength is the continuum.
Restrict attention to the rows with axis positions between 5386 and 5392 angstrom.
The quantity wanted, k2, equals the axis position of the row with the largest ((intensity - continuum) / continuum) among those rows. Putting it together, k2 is 5386.29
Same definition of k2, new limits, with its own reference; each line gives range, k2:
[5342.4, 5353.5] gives 5352.91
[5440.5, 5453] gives 5441.14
